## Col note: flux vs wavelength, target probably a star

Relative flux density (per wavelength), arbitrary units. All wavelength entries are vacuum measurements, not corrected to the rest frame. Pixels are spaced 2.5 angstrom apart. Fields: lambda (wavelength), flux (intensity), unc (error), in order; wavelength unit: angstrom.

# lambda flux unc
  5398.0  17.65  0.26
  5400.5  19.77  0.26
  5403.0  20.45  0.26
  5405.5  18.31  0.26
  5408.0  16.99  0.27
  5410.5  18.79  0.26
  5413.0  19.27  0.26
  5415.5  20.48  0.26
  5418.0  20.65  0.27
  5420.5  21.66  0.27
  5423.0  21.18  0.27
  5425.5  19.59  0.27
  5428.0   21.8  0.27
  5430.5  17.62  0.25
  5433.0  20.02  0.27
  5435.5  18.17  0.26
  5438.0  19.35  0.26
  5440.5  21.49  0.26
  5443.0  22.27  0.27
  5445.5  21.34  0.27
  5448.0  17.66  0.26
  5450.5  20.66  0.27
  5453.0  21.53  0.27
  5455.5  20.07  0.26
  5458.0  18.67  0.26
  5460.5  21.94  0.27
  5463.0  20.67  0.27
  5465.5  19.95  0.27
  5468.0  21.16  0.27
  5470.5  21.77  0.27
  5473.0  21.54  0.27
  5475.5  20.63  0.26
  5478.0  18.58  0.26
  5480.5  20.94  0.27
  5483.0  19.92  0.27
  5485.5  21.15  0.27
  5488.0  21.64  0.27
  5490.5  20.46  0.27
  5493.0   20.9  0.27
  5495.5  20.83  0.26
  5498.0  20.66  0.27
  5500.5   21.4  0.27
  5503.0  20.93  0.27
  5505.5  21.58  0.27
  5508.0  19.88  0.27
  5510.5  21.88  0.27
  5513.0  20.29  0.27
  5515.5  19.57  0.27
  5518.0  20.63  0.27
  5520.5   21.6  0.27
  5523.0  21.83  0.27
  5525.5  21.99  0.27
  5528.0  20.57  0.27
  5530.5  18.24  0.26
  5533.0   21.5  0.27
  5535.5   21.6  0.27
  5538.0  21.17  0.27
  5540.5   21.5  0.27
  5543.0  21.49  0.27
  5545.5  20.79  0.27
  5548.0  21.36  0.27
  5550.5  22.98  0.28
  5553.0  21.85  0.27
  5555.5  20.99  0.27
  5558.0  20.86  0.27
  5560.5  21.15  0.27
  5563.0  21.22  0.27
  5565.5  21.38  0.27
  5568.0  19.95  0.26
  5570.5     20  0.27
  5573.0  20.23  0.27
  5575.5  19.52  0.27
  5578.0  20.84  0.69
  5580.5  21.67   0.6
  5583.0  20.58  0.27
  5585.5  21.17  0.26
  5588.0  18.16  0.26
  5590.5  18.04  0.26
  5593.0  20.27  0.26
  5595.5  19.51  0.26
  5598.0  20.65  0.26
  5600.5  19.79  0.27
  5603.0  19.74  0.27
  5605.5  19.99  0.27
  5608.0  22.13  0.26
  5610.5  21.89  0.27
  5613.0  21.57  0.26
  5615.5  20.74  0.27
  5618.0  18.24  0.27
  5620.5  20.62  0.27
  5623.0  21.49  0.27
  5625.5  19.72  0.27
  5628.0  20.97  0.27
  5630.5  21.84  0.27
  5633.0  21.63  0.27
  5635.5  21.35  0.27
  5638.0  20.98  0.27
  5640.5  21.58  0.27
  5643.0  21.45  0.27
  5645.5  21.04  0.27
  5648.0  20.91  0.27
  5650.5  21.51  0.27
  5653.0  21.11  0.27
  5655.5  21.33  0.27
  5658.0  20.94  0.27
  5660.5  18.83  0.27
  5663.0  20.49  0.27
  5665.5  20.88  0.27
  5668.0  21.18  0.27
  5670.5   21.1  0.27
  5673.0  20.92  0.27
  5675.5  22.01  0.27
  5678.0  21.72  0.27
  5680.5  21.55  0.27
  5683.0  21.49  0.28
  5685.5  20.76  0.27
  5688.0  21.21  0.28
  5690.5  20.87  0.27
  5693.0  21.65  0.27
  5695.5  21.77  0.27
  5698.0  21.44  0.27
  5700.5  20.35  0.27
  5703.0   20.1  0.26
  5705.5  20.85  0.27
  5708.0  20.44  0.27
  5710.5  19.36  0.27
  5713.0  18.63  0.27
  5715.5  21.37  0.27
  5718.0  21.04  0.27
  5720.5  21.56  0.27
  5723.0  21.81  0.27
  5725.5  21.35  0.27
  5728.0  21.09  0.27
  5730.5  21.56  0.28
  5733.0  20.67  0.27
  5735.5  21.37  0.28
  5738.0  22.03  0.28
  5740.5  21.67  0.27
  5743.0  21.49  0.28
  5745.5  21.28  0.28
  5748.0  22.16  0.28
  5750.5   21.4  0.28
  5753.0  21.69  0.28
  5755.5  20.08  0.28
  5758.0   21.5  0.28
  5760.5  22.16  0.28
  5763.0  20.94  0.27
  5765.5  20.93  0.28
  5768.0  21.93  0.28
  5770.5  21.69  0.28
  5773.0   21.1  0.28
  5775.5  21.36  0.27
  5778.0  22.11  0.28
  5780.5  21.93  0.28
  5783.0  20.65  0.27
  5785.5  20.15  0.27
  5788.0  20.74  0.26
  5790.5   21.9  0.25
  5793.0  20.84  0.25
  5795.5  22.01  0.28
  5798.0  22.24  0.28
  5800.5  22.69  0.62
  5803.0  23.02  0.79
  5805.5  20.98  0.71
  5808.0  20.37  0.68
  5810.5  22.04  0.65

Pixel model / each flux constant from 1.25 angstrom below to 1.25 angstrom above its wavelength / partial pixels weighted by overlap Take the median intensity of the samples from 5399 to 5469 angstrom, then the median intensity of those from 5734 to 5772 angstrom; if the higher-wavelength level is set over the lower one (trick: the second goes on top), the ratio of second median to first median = 1.06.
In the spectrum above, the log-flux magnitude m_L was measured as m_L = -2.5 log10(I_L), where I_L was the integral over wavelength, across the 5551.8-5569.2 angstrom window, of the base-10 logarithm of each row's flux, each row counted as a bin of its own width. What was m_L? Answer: -3.41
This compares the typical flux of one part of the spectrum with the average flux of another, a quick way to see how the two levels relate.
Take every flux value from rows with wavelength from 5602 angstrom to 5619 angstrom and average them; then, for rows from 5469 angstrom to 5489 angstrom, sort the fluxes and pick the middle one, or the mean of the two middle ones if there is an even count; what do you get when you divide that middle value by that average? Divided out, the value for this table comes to 1.02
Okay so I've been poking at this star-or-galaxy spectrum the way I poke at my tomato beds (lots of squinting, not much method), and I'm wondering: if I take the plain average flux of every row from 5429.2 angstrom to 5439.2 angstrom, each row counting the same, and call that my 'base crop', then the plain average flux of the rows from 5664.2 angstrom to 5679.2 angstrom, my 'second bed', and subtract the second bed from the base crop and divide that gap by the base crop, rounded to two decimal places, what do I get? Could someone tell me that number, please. -0.13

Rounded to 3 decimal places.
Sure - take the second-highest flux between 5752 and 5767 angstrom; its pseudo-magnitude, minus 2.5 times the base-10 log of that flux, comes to -3.341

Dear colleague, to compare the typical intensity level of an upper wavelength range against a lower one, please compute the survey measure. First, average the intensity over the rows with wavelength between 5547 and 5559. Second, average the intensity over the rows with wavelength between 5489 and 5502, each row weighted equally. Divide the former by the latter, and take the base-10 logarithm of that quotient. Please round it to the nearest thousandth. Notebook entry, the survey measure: 0.016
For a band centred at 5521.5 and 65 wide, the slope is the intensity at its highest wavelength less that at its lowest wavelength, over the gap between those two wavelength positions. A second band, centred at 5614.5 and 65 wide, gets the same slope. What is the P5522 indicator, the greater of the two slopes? 0.022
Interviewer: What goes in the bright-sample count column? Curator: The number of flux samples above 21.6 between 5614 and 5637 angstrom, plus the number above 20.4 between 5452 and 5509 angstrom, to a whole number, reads 19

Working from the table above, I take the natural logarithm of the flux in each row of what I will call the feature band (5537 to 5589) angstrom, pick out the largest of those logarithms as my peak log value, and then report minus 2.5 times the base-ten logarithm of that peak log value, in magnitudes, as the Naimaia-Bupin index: -1.24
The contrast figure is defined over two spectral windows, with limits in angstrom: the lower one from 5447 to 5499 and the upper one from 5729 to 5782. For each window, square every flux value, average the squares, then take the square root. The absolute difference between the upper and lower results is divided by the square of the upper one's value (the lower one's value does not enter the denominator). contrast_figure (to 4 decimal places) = 0.0020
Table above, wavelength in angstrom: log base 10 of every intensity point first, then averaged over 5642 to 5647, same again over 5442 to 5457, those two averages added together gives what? 2.64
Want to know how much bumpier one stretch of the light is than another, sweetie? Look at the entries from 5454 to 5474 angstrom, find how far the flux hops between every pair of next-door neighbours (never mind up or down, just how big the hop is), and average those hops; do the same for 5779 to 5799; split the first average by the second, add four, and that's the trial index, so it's 5.5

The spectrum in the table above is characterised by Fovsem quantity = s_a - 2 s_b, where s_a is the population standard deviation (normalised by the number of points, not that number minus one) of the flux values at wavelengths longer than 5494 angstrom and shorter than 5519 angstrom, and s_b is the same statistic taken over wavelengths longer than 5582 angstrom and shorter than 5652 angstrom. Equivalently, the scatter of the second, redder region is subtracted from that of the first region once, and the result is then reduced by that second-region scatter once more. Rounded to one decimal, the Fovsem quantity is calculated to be -1.5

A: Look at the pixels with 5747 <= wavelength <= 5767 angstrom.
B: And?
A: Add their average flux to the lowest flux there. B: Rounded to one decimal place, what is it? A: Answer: 41.4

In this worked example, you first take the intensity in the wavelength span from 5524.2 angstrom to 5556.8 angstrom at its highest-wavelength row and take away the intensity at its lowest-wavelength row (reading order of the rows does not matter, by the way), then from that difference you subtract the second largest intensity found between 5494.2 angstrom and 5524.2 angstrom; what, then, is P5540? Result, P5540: -22.8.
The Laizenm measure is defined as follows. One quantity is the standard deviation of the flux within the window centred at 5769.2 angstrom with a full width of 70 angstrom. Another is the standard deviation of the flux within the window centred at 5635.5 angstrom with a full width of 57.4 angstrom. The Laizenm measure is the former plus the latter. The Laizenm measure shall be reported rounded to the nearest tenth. 1.6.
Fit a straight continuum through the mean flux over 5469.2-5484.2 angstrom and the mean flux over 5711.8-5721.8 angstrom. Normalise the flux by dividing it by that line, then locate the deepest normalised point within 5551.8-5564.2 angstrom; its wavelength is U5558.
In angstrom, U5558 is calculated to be 5558.0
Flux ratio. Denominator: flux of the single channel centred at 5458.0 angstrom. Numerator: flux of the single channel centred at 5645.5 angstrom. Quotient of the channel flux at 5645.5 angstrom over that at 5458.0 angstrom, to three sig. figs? 1.13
